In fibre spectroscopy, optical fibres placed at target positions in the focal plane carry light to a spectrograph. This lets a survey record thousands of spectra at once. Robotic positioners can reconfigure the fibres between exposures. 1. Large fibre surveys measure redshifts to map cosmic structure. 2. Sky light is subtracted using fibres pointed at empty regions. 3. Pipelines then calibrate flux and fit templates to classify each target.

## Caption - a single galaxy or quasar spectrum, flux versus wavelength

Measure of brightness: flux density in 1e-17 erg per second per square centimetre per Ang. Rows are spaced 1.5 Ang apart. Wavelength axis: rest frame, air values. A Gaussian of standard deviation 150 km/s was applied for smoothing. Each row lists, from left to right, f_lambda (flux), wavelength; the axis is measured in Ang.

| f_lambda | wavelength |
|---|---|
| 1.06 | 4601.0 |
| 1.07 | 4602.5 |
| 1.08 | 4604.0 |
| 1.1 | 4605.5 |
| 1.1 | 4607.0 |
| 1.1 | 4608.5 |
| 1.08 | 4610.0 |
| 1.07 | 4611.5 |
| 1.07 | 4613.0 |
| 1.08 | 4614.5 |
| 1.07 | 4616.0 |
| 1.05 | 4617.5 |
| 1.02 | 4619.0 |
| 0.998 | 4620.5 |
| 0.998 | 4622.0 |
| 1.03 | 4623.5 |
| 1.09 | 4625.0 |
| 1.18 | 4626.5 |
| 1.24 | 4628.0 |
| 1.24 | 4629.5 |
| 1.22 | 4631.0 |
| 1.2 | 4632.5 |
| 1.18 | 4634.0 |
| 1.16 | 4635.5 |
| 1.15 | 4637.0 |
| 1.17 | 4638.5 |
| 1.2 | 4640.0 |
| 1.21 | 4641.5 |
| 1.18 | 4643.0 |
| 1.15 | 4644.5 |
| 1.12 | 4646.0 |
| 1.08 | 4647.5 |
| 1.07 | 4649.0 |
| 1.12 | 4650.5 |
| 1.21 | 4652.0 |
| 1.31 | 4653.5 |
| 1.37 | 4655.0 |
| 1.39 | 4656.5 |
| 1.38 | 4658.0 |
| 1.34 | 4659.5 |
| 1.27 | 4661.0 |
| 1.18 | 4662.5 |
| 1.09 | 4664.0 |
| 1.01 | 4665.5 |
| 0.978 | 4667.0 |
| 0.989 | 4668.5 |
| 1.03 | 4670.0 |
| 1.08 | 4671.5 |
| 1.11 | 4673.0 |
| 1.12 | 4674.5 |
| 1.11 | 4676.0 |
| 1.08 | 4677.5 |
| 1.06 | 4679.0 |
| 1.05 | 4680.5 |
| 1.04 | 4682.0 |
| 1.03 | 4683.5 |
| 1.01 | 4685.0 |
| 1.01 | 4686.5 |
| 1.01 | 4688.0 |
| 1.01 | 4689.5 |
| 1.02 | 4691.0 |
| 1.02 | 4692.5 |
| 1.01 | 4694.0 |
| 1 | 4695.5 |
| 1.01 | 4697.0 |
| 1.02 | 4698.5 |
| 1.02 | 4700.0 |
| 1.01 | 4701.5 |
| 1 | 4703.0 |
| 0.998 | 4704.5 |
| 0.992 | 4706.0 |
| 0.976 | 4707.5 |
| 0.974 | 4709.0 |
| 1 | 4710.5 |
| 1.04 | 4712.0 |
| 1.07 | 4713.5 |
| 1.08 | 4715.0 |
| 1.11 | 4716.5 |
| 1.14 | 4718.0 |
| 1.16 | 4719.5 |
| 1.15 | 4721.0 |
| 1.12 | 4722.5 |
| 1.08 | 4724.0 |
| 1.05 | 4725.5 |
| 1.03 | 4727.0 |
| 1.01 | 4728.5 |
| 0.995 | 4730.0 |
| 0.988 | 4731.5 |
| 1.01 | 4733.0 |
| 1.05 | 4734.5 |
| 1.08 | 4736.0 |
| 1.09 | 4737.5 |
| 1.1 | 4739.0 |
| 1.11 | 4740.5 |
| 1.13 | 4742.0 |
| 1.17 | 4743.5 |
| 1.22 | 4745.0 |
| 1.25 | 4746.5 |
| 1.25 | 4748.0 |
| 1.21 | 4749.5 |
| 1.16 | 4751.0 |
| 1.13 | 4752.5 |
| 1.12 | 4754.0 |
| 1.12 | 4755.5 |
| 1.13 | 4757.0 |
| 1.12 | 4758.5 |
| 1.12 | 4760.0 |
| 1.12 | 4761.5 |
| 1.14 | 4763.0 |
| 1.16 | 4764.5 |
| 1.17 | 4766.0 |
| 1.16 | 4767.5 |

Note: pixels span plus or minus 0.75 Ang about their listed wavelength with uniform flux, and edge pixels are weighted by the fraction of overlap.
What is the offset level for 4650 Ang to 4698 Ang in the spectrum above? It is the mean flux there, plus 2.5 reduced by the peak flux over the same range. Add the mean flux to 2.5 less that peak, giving 2.22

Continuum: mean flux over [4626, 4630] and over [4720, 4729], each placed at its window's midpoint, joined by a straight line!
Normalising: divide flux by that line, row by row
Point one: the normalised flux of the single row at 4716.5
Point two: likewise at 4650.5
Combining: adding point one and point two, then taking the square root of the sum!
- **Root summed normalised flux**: 1.40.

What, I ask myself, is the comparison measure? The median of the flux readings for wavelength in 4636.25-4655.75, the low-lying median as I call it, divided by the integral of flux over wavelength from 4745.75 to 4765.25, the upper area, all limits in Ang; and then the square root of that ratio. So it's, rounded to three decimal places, 0.228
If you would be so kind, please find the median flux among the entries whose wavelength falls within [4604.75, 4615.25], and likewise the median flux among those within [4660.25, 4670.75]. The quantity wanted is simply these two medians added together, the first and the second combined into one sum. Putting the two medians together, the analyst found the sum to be 2.11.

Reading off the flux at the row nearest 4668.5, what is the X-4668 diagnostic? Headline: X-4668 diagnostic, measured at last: 0.989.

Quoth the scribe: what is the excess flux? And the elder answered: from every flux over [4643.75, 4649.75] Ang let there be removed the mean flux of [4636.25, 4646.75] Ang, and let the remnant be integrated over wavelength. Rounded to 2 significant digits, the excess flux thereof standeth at -0.38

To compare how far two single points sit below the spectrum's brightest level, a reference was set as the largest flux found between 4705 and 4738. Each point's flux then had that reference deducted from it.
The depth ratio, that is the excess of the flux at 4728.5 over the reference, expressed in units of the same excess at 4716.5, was 3.0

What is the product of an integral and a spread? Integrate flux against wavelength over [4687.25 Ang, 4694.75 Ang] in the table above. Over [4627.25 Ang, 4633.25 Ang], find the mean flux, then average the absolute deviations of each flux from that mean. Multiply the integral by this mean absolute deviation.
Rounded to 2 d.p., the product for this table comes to 0.11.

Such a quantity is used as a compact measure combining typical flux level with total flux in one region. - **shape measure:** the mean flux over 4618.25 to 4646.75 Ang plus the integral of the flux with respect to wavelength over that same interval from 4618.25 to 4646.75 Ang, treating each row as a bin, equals 33.7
